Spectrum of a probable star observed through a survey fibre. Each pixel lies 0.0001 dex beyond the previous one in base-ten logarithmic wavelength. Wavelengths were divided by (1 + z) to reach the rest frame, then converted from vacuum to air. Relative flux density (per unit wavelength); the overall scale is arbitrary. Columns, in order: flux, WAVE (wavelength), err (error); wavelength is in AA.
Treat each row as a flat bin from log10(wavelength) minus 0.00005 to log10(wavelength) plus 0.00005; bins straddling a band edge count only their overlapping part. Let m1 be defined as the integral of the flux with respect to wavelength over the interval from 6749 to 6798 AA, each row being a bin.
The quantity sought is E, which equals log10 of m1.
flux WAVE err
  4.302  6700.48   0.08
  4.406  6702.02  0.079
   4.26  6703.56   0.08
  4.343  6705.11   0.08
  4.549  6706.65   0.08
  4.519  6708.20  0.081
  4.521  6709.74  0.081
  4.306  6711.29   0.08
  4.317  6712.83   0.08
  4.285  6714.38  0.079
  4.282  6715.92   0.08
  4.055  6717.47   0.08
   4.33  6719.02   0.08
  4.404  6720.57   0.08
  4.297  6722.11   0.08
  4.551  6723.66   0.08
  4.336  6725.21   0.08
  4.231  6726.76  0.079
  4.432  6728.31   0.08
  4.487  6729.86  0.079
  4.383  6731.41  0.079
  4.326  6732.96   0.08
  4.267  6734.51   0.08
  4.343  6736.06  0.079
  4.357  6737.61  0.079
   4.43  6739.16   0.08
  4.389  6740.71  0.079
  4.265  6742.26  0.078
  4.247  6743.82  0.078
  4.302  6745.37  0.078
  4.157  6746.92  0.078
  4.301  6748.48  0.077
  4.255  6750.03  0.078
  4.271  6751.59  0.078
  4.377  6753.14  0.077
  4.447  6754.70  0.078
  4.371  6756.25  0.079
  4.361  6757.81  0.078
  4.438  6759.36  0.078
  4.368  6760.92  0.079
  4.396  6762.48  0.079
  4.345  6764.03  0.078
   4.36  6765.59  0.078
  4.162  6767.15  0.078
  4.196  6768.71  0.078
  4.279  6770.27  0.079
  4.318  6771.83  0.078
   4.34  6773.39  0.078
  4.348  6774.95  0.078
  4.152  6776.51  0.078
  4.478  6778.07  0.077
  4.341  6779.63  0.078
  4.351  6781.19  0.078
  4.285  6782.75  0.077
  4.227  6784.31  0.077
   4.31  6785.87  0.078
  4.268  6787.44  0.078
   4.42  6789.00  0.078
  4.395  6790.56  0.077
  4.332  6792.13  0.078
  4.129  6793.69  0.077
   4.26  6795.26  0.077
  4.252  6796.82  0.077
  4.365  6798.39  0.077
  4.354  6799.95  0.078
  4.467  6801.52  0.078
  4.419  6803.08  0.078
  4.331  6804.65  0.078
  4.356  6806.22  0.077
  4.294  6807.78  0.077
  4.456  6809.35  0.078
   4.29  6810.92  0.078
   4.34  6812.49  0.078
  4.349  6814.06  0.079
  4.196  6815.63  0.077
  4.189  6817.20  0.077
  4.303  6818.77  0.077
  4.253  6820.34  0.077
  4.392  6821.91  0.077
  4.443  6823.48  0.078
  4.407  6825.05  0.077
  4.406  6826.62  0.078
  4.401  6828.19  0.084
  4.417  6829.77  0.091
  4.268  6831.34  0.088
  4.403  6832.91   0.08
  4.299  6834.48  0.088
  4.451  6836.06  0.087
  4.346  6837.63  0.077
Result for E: 2.3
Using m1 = 212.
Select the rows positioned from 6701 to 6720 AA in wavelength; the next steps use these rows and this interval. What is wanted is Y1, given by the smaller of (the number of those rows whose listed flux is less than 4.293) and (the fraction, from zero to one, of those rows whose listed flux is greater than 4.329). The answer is 0.50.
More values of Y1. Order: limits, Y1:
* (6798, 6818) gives 0.69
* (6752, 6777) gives 0.69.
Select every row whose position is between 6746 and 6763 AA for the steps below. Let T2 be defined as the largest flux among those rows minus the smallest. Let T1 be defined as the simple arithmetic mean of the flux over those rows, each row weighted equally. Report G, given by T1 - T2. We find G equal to 4.05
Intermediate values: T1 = 4.34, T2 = 0.29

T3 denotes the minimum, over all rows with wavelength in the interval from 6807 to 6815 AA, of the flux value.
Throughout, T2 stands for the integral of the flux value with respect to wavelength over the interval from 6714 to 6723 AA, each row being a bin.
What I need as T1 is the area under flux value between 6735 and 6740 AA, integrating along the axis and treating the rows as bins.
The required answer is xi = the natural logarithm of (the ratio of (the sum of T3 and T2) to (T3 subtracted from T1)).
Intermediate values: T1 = 22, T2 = 39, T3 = 4.29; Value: 0.89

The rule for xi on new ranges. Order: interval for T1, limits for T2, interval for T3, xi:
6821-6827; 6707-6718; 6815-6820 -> 0.85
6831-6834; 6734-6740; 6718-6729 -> 1.24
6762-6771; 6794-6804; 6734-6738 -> 0.33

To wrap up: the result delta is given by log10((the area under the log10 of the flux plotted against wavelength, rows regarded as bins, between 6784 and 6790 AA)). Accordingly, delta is 0.58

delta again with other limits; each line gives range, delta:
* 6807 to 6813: 0.58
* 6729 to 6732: 0.29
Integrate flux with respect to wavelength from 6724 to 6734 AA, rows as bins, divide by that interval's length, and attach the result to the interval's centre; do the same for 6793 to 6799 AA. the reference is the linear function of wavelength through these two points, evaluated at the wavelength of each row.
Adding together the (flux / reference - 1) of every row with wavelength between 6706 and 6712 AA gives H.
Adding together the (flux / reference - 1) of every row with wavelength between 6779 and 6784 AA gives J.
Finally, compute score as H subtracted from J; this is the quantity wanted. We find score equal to -0.025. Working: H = 0.061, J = 0.04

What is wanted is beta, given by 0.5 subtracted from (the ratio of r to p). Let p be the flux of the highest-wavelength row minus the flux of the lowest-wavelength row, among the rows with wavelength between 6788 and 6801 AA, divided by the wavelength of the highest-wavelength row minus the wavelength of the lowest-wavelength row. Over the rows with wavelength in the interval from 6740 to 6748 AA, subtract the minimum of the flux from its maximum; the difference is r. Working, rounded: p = -0.01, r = 0.232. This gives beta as -39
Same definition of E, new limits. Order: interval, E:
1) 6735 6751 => 1.8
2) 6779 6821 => 2.3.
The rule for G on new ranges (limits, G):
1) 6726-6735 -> 4.10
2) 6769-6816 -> 3.97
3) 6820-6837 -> 4.18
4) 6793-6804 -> 3.98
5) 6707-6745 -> 3.85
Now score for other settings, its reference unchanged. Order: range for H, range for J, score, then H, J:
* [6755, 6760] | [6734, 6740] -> -0.056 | 0.051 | -0.01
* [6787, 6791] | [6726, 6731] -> -0.063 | 0.072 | 0.01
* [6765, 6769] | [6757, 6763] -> 0.115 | -0.042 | 0.07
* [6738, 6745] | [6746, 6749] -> -0.036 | -0.013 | -0.05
